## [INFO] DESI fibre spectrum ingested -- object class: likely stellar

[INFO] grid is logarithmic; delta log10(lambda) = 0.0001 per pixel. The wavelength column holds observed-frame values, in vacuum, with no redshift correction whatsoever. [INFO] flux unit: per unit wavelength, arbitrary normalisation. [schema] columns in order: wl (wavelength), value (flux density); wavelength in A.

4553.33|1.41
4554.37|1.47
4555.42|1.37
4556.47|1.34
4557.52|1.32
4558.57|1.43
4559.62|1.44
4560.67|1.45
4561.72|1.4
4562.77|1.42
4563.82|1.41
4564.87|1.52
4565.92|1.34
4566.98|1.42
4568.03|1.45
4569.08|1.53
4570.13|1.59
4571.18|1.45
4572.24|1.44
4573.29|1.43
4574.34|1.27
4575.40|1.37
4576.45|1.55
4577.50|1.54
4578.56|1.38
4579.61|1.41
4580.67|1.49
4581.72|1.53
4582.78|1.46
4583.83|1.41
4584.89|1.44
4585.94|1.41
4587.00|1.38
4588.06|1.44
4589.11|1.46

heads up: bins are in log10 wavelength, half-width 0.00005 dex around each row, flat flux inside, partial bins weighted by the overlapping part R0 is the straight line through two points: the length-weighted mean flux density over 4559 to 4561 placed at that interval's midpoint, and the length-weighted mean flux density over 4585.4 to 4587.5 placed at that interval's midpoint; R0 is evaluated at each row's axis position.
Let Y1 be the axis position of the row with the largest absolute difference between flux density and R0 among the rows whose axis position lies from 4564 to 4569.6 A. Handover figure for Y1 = 4569.08 A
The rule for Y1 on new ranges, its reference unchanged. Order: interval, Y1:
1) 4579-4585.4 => 4581.72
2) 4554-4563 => 4557.52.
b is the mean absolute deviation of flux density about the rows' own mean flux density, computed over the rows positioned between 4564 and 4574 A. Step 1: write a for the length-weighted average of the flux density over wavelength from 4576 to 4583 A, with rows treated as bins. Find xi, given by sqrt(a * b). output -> 0.29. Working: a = 1.48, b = 0.056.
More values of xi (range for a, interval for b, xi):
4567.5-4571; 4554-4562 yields 0.26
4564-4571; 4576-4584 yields 0.29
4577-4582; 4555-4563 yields 0.24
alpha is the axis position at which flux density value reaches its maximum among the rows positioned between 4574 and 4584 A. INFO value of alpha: 4576.45 A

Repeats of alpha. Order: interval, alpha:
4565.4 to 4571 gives 4570.13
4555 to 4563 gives 4560.67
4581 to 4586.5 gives 4581.72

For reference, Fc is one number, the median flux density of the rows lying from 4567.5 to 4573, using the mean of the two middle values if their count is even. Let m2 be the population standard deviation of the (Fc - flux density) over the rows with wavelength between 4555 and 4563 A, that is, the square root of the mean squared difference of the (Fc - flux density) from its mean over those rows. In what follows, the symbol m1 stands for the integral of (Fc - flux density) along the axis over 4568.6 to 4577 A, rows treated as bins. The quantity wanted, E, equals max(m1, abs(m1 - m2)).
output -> 0.08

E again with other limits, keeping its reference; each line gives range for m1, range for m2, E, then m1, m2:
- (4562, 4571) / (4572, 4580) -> 0.16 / -0.07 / 0.09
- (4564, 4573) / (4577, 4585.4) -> 0.18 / -0.13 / 0.05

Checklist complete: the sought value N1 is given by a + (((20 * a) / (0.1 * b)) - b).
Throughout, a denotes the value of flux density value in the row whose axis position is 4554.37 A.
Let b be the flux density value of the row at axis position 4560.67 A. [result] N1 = 203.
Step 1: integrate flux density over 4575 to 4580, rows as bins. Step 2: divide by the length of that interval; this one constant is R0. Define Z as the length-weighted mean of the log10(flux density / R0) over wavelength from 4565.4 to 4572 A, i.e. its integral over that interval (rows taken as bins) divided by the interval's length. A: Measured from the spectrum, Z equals 0.002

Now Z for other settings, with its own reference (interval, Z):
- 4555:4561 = -0.020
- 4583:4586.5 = -0.010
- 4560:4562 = -0.008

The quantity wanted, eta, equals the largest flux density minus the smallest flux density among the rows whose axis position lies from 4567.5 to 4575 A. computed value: 0.320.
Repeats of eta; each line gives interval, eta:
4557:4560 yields 0.120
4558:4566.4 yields 0.180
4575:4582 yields 0.180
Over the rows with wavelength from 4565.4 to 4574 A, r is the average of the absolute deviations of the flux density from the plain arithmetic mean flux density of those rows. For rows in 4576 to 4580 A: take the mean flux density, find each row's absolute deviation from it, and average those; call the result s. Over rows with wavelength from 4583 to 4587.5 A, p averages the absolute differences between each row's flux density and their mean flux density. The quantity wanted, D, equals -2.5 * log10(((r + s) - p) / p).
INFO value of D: -2.2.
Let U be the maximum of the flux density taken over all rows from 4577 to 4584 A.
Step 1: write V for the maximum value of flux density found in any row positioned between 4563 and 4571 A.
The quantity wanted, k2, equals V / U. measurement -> 1.03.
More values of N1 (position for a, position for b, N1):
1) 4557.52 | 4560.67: 182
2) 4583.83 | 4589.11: 193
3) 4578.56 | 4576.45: 178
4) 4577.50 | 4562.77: 217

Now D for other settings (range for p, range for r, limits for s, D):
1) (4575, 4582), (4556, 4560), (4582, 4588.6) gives 2.5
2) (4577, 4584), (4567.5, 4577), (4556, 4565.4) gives -0.2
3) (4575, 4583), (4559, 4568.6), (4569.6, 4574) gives 0.8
